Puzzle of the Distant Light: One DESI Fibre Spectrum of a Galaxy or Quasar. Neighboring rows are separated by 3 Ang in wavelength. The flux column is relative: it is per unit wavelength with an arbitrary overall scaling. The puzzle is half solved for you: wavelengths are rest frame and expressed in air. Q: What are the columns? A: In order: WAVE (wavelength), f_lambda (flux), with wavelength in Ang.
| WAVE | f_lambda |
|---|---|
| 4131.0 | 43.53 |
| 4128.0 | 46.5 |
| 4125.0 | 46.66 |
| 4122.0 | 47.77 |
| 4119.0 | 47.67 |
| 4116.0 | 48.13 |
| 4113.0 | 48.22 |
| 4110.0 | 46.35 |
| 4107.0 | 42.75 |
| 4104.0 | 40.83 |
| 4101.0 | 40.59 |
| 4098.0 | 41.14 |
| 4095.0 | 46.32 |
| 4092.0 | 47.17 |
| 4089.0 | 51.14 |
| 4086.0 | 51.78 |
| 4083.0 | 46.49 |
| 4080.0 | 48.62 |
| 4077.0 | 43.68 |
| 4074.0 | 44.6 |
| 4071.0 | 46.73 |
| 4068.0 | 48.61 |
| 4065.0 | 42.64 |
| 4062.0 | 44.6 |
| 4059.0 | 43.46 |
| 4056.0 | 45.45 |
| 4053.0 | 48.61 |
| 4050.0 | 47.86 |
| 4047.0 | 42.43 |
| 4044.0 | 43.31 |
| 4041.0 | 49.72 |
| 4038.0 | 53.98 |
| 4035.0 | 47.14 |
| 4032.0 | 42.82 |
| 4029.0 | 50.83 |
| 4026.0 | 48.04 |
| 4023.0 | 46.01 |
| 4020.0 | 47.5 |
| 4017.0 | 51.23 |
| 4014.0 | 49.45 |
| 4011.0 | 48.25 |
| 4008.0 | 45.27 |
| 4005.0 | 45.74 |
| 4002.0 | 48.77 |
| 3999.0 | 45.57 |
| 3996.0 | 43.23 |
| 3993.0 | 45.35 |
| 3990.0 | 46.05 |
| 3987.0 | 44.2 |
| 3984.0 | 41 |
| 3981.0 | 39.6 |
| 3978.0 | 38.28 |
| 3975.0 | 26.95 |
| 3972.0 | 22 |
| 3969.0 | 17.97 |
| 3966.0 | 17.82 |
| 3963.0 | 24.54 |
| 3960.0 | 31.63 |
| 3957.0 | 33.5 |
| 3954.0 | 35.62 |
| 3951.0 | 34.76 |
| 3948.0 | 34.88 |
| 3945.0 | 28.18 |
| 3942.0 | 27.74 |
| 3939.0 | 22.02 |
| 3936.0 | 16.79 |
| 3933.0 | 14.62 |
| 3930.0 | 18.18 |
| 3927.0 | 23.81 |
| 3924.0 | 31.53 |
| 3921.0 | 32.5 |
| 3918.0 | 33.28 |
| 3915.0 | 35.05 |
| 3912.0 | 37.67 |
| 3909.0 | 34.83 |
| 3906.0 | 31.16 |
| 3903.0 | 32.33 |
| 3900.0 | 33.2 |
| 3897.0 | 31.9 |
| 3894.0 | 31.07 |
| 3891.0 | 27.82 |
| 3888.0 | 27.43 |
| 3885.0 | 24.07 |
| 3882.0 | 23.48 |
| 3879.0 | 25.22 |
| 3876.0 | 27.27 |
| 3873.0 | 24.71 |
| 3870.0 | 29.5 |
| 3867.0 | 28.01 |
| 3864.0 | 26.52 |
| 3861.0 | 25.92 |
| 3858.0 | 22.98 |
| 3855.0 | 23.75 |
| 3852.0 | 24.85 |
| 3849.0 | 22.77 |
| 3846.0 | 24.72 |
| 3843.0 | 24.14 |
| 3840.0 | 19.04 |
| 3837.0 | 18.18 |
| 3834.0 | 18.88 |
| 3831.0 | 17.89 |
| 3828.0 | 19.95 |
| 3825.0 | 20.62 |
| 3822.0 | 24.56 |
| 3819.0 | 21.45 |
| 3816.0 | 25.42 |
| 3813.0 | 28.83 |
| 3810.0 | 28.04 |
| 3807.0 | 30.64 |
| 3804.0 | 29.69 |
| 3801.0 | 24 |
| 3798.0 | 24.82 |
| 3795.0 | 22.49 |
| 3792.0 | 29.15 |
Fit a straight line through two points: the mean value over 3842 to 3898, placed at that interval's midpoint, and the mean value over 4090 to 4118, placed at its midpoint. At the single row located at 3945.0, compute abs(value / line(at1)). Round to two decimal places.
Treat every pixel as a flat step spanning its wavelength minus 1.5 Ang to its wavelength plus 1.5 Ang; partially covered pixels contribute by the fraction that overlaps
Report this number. 0.88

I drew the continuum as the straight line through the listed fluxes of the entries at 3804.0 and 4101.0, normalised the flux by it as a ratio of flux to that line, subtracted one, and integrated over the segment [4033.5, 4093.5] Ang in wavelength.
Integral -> 12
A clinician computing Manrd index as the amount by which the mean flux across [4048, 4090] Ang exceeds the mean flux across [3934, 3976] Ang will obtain 20.0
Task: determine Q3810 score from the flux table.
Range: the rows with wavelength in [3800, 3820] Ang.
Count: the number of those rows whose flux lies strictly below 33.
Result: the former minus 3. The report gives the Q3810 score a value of 4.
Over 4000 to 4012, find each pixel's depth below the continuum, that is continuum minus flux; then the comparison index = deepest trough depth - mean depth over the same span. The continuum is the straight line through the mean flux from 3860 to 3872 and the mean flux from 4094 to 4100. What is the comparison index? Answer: 1.8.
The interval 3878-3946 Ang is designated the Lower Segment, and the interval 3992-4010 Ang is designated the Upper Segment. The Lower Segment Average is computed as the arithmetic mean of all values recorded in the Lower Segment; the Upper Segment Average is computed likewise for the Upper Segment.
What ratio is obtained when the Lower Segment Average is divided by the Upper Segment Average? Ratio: 0.61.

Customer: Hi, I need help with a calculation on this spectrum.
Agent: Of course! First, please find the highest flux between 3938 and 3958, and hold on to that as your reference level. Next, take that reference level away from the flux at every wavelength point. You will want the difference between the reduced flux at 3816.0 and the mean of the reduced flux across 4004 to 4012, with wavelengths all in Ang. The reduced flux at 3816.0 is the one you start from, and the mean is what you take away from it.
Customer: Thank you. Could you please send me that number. -21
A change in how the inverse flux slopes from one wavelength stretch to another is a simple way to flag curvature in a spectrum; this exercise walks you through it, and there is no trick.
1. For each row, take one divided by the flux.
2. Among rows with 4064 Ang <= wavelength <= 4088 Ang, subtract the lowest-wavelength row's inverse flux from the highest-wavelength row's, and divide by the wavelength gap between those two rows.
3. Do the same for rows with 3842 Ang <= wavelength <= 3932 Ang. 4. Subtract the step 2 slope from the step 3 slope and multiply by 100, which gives 0.04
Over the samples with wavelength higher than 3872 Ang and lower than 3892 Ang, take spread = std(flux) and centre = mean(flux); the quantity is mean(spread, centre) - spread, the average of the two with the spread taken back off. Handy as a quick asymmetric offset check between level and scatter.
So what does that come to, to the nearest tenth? 12.0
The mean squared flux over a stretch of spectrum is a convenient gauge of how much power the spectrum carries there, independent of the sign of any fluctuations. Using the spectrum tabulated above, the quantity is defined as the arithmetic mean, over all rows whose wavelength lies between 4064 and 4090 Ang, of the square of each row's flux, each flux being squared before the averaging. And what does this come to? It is 2232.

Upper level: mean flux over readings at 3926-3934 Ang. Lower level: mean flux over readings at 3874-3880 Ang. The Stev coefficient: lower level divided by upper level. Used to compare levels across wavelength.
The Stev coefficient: 1.4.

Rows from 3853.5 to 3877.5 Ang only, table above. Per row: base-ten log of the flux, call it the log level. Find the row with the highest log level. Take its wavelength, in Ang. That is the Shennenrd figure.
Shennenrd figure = 3870.0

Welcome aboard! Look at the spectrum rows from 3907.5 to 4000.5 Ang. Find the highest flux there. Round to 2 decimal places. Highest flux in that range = 46.05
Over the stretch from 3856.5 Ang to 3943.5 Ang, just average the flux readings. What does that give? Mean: 28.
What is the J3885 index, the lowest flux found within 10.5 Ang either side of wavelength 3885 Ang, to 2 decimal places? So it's 23.48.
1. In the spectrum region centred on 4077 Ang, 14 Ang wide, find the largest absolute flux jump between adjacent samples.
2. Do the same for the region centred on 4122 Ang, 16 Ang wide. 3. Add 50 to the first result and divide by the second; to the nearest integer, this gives 49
